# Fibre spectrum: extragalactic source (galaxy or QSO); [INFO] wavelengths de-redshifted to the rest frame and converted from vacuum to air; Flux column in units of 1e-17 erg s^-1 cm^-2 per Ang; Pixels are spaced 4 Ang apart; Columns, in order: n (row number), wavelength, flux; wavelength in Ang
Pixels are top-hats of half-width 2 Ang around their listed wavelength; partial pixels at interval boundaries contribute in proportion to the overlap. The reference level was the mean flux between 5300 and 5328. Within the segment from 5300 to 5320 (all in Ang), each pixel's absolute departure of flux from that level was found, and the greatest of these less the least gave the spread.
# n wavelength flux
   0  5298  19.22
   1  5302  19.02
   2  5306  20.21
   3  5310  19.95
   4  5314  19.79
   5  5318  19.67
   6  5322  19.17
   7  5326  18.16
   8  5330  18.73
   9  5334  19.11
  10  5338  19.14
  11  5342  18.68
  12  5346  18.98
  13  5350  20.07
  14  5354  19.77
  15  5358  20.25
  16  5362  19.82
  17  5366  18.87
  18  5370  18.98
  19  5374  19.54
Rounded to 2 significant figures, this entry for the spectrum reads 0.54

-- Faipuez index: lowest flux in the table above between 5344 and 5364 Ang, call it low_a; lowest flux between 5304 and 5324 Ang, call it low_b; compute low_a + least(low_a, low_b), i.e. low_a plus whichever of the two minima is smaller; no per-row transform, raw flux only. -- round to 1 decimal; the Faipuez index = 38.0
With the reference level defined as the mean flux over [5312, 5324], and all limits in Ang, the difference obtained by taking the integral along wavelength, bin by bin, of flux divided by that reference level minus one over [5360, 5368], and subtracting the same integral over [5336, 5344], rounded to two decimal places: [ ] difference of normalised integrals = 0.18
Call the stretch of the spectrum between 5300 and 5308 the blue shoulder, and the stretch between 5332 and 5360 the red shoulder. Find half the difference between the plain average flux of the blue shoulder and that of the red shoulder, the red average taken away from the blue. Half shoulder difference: 0.09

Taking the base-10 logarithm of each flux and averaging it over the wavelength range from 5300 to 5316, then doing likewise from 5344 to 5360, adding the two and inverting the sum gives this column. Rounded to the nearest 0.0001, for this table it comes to 0.3859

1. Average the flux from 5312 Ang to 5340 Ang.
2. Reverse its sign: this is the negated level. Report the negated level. -19.1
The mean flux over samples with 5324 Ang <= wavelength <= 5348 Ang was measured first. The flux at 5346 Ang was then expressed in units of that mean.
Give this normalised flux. 1.01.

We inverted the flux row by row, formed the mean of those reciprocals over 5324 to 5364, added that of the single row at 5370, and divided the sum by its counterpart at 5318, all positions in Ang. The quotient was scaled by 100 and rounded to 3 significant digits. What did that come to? 206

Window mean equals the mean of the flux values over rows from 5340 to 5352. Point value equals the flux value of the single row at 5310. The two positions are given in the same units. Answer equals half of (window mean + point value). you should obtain 19.60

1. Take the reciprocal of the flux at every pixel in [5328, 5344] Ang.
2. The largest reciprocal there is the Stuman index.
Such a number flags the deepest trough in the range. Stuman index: 0.0535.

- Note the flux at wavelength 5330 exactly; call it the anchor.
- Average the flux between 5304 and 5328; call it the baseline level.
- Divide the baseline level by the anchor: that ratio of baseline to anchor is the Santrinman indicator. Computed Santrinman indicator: 1.04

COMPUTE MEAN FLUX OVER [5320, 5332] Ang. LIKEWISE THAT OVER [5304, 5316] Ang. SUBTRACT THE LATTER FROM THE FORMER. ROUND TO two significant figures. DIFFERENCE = -1.3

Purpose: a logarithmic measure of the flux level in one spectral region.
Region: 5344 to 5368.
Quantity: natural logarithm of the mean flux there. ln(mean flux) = 2.98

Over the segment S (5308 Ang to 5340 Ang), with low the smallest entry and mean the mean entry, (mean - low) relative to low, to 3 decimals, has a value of 0.058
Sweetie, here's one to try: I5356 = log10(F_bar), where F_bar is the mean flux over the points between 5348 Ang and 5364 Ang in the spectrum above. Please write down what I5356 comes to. 1.301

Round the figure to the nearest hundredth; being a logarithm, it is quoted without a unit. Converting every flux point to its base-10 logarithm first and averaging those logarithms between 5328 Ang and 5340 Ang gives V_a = 1.28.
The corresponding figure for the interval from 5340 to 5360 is 1.29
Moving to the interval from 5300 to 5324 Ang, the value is 1.29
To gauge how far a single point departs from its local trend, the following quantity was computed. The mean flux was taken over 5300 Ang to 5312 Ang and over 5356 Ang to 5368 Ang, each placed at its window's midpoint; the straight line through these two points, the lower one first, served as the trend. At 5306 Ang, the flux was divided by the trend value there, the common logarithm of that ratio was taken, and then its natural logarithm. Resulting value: -4.6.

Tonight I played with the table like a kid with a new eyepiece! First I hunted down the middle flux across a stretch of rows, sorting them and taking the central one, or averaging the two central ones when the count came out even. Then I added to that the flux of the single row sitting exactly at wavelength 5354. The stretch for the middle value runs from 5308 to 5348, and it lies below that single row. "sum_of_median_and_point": 38.9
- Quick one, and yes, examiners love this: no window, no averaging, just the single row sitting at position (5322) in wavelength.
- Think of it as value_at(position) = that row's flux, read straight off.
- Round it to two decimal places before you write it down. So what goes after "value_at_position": 19.17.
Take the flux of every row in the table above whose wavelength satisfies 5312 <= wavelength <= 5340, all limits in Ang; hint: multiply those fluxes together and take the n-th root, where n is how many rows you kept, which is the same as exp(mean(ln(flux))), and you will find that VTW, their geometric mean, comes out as 19.1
